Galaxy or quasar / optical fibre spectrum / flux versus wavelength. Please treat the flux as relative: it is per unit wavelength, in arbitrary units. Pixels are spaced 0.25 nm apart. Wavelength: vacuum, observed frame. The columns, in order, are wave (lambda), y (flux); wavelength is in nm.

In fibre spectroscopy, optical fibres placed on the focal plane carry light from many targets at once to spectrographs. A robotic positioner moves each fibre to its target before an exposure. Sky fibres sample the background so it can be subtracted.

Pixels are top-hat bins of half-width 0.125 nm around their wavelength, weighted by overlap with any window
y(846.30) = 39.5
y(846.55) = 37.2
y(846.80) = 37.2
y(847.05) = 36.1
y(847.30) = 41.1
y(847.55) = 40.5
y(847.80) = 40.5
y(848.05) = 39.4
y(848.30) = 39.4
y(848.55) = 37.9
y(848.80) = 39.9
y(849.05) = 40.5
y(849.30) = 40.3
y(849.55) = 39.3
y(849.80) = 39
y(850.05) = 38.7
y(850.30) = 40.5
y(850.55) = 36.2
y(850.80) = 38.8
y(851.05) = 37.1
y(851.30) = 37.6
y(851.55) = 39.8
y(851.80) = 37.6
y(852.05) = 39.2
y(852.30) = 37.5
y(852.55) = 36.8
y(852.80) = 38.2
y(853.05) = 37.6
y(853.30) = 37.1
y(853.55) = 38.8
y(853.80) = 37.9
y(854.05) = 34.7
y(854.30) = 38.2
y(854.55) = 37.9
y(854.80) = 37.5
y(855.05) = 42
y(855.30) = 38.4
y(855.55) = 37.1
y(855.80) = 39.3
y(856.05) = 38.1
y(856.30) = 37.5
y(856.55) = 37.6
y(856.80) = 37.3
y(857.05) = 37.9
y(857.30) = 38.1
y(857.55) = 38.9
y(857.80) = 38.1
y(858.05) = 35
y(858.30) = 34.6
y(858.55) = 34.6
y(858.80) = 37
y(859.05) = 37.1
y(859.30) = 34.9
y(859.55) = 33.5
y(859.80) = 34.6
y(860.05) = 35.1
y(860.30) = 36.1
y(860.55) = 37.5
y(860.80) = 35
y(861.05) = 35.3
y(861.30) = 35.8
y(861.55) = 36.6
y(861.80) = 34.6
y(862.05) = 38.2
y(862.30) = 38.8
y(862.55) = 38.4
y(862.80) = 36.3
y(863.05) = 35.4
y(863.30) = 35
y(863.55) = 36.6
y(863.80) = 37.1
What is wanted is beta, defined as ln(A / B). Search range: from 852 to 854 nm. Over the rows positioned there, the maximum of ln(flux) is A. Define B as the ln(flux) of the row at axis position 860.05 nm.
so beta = 0.031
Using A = 3.669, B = 3.56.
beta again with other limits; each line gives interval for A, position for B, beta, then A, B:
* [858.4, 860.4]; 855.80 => -0.016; 3.614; 3.67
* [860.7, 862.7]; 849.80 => -0.001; 3.658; 3.66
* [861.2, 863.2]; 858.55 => 0.032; 3.658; 3.54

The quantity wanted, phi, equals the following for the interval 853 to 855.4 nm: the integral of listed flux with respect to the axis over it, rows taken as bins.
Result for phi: 91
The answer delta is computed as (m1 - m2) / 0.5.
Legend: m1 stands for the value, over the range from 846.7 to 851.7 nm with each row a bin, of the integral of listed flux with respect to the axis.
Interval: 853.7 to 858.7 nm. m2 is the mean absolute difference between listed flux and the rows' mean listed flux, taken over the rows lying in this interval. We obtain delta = 388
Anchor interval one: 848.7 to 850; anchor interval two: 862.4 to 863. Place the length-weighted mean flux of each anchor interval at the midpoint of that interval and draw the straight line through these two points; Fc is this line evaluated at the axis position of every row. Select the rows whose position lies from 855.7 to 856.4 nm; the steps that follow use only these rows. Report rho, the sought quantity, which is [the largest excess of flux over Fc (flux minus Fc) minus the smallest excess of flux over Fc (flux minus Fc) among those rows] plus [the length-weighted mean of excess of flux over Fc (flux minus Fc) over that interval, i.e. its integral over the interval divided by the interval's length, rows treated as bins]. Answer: 1.6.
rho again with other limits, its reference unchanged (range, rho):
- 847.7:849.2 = 2.4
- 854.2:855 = 0.1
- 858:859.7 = 0.8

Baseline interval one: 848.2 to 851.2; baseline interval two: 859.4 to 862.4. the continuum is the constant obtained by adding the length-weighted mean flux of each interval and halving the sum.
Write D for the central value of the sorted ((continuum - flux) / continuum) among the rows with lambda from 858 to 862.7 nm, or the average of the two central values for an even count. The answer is 0.06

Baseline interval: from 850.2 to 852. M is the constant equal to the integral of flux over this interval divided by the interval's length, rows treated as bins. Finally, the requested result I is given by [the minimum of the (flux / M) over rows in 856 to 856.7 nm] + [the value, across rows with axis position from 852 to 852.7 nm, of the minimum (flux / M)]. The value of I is 1.94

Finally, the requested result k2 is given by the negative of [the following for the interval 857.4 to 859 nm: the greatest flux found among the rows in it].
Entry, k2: -38.90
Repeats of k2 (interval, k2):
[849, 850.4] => -40.50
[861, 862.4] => -38.80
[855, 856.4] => -42.00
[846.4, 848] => -41.10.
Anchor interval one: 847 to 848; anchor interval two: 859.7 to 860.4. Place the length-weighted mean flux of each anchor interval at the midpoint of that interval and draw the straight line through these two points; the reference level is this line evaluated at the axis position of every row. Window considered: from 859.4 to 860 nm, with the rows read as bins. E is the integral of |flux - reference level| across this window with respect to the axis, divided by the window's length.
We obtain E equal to 1.2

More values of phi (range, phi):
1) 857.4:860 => 93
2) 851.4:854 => 99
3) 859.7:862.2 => 90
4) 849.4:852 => 100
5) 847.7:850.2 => 99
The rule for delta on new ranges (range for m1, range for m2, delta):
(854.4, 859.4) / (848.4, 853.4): 372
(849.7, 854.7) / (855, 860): 376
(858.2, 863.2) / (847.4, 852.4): 358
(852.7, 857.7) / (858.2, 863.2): 378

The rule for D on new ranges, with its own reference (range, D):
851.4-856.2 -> -0.01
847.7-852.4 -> -0.05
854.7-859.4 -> 0.00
